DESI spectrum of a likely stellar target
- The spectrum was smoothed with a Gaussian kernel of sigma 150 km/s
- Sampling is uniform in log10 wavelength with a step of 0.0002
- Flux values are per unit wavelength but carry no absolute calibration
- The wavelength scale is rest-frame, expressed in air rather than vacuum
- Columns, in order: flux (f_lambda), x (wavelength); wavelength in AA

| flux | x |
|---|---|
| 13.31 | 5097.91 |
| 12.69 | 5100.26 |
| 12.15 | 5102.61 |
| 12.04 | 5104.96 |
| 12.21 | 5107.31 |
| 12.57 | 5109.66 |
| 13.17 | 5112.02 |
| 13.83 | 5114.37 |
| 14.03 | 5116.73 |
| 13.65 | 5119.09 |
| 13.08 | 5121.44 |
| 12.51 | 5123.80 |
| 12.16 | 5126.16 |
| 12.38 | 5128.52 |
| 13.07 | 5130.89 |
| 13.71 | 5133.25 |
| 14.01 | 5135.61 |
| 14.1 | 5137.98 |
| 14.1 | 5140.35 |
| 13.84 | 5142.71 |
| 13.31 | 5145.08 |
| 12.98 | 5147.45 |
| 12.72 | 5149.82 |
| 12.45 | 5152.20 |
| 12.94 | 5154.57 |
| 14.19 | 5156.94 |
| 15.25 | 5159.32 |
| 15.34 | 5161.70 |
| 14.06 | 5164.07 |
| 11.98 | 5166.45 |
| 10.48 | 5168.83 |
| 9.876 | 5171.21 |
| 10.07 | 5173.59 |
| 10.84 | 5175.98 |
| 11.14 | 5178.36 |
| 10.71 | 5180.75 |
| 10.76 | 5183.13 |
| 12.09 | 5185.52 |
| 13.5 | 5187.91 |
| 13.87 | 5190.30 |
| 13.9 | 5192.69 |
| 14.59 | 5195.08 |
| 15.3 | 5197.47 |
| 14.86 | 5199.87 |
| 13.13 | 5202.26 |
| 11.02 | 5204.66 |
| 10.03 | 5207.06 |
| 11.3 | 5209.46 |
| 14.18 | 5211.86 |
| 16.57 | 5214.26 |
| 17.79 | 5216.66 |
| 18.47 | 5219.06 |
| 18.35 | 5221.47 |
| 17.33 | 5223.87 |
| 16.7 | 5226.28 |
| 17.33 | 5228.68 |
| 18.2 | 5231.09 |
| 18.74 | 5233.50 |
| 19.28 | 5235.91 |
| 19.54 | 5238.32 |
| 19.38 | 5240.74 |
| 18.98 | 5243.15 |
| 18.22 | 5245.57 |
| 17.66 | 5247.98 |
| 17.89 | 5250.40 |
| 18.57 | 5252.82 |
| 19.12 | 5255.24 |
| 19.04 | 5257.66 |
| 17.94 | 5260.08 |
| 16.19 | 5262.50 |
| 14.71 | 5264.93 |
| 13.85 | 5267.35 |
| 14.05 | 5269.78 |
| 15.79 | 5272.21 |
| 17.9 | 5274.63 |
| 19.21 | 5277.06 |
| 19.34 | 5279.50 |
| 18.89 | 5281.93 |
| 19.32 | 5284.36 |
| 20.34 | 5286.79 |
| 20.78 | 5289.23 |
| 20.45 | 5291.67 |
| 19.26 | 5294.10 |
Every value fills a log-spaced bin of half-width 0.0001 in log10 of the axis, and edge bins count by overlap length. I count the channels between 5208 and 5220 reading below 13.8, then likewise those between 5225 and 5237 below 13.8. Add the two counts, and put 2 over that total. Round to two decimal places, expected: 2.00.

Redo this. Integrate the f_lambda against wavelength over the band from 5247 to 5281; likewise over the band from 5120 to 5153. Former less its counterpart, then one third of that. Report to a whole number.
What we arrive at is 50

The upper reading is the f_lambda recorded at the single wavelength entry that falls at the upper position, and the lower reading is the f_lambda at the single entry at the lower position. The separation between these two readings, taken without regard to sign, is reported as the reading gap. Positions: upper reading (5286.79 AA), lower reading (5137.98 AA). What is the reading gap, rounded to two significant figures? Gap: 6.2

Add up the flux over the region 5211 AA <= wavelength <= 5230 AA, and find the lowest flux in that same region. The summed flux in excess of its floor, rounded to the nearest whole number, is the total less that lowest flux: 123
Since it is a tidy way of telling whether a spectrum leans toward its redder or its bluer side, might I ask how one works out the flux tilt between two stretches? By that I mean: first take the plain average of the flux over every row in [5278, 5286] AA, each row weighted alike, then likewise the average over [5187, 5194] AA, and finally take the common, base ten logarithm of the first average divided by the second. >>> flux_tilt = 0.14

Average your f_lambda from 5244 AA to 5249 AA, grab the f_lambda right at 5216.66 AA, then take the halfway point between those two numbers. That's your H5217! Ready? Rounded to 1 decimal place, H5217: 17.9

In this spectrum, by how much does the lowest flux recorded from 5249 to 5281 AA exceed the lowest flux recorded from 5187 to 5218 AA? 4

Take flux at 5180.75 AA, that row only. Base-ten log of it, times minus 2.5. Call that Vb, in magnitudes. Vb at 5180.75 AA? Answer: -2.6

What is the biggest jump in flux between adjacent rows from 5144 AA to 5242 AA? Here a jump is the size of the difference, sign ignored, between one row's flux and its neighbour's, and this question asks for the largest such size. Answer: 2.9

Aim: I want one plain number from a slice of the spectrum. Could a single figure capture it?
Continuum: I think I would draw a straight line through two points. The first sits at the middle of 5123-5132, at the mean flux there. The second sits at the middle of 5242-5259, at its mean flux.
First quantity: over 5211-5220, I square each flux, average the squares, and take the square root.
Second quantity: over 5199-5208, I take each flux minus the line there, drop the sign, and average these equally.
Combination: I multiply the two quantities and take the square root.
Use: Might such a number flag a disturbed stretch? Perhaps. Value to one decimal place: 8.2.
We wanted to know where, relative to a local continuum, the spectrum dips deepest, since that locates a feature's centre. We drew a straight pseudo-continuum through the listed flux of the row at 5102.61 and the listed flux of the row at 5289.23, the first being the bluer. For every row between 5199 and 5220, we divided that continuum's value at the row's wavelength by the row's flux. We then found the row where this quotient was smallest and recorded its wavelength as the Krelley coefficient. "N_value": 5219.06 AA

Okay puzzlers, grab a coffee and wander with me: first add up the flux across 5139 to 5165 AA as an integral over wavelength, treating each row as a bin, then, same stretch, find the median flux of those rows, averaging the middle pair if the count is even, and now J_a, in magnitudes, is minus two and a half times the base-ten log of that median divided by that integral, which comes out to 3.53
